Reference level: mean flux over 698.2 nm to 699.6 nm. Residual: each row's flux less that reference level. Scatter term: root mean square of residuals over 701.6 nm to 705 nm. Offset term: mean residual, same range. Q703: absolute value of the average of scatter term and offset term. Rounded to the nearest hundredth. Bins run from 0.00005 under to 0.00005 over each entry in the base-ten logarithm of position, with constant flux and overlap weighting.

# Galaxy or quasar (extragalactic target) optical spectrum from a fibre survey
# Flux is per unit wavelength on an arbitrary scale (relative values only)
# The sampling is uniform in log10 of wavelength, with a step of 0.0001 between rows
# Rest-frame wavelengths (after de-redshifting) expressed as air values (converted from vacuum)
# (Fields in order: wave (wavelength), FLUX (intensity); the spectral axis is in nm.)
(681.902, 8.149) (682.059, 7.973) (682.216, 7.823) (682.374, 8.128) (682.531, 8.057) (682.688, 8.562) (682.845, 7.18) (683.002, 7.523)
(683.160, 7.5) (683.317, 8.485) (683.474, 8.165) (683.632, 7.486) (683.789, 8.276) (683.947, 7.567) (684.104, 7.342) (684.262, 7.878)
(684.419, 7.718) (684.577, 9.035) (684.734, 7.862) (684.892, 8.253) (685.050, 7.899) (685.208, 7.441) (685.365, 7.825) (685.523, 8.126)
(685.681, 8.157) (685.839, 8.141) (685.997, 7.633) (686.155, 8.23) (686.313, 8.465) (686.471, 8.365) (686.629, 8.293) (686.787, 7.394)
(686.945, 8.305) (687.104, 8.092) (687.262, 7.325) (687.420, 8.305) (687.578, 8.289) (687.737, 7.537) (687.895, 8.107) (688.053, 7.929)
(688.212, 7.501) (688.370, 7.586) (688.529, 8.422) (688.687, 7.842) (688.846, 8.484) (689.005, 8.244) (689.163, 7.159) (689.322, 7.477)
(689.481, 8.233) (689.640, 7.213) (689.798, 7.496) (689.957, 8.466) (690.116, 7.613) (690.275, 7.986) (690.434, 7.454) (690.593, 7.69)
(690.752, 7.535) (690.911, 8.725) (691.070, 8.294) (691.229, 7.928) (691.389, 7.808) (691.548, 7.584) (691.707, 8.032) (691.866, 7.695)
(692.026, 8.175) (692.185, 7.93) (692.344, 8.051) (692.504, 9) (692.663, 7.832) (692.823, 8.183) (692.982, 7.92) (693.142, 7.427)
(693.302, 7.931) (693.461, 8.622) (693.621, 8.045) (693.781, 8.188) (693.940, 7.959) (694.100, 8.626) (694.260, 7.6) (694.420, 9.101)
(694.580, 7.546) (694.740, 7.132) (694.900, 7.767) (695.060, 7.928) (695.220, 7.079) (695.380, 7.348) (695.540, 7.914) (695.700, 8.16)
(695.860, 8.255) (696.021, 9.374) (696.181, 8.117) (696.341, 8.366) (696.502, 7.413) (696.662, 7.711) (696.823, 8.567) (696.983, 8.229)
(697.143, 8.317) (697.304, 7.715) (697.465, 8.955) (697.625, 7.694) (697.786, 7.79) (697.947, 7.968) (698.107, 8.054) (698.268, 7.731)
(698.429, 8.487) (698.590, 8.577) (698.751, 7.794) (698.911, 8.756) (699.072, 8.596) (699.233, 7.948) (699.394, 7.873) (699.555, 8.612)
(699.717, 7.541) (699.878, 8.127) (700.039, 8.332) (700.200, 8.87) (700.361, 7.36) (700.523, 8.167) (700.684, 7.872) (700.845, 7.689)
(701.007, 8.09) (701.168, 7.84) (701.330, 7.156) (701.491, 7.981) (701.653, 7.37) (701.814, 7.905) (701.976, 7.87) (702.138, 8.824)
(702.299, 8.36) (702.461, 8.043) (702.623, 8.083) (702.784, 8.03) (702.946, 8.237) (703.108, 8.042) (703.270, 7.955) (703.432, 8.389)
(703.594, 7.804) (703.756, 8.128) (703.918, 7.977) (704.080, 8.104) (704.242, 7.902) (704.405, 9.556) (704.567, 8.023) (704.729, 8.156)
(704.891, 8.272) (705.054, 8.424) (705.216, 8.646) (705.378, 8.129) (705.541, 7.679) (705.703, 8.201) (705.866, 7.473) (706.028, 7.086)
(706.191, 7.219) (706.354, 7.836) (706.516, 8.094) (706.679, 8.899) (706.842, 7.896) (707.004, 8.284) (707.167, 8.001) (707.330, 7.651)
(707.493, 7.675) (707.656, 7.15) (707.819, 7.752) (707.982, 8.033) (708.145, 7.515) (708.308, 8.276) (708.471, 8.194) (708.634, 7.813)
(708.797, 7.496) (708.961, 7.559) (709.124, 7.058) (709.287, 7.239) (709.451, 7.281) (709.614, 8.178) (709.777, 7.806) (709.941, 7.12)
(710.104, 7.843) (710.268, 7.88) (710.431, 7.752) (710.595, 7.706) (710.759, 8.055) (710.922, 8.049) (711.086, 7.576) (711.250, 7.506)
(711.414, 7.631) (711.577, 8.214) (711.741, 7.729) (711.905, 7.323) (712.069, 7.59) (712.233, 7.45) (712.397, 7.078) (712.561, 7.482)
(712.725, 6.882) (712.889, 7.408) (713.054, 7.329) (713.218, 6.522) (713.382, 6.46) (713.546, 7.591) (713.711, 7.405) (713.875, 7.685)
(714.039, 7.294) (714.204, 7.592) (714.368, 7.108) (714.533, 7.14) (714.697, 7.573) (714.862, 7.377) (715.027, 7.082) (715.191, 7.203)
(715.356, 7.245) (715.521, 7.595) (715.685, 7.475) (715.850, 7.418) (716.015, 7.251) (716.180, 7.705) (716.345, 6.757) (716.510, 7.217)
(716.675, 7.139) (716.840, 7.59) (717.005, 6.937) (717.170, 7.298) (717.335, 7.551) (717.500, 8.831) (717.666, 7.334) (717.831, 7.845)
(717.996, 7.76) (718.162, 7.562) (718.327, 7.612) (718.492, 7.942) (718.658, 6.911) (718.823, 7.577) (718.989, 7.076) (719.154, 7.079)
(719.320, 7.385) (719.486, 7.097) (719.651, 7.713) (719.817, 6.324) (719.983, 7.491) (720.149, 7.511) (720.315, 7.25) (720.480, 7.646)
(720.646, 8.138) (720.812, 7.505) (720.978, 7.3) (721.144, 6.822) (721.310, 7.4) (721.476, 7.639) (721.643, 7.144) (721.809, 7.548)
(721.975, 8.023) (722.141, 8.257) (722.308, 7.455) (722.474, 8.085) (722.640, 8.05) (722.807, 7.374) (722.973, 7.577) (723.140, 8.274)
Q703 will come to 0.16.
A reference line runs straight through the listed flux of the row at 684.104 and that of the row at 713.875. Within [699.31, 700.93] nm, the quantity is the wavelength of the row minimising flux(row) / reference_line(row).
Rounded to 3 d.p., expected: 700.361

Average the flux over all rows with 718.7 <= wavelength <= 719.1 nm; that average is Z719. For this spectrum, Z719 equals 7.3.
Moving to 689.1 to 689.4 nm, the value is 7.3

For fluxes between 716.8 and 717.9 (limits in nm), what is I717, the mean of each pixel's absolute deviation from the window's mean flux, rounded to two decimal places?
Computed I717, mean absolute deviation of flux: 0.41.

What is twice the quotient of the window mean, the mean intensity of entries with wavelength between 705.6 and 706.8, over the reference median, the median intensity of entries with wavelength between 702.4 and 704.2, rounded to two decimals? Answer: 1.95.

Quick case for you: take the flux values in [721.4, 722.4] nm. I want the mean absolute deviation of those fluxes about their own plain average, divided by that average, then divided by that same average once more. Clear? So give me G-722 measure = 0.0052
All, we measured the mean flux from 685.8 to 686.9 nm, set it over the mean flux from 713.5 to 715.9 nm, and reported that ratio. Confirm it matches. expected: 1.09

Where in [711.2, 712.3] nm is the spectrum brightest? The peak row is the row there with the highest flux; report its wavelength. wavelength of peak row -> 711.577 nm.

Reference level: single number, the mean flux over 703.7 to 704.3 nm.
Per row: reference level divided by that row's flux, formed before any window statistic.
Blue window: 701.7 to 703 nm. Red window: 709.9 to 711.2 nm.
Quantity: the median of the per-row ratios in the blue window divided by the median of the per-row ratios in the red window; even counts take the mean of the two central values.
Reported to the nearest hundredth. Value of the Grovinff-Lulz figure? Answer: 0.97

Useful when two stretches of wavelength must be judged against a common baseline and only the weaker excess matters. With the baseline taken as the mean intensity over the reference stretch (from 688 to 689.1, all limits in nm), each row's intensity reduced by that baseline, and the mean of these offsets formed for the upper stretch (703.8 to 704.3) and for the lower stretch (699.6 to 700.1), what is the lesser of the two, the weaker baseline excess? 0.0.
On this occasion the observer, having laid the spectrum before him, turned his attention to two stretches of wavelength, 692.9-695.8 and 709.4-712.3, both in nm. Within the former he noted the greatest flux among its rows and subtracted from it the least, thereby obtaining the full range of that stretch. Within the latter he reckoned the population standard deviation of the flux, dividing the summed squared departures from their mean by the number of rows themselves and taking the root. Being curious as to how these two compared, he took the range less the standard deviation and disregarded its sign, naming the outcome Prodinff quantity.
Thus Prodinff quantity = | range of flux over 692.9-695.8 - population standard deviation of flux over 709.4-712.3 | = 1.7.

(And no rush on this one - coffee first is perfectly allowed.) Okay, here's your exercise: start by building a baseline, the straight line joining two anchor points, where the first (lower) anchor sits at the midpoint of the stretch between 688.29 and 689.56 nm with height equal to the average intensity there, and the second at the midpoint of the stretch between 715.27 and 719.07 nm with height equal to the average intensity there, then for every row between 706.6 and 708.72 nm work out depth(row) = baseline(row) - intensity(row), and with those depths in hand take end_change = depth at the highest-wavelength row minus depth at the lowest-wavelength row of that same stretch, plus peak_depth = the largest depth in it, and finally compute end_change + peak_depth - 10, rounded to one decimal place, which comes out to -8.5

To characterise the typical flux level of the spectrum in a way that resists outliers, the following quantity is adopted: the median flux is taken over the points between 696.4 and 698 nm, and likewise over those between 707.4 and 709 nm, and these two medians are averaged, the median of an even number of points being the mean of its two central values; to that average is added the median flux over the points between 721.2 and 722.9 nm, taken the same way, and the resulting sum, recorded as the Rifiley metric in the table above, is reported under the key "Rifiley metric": 15.4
